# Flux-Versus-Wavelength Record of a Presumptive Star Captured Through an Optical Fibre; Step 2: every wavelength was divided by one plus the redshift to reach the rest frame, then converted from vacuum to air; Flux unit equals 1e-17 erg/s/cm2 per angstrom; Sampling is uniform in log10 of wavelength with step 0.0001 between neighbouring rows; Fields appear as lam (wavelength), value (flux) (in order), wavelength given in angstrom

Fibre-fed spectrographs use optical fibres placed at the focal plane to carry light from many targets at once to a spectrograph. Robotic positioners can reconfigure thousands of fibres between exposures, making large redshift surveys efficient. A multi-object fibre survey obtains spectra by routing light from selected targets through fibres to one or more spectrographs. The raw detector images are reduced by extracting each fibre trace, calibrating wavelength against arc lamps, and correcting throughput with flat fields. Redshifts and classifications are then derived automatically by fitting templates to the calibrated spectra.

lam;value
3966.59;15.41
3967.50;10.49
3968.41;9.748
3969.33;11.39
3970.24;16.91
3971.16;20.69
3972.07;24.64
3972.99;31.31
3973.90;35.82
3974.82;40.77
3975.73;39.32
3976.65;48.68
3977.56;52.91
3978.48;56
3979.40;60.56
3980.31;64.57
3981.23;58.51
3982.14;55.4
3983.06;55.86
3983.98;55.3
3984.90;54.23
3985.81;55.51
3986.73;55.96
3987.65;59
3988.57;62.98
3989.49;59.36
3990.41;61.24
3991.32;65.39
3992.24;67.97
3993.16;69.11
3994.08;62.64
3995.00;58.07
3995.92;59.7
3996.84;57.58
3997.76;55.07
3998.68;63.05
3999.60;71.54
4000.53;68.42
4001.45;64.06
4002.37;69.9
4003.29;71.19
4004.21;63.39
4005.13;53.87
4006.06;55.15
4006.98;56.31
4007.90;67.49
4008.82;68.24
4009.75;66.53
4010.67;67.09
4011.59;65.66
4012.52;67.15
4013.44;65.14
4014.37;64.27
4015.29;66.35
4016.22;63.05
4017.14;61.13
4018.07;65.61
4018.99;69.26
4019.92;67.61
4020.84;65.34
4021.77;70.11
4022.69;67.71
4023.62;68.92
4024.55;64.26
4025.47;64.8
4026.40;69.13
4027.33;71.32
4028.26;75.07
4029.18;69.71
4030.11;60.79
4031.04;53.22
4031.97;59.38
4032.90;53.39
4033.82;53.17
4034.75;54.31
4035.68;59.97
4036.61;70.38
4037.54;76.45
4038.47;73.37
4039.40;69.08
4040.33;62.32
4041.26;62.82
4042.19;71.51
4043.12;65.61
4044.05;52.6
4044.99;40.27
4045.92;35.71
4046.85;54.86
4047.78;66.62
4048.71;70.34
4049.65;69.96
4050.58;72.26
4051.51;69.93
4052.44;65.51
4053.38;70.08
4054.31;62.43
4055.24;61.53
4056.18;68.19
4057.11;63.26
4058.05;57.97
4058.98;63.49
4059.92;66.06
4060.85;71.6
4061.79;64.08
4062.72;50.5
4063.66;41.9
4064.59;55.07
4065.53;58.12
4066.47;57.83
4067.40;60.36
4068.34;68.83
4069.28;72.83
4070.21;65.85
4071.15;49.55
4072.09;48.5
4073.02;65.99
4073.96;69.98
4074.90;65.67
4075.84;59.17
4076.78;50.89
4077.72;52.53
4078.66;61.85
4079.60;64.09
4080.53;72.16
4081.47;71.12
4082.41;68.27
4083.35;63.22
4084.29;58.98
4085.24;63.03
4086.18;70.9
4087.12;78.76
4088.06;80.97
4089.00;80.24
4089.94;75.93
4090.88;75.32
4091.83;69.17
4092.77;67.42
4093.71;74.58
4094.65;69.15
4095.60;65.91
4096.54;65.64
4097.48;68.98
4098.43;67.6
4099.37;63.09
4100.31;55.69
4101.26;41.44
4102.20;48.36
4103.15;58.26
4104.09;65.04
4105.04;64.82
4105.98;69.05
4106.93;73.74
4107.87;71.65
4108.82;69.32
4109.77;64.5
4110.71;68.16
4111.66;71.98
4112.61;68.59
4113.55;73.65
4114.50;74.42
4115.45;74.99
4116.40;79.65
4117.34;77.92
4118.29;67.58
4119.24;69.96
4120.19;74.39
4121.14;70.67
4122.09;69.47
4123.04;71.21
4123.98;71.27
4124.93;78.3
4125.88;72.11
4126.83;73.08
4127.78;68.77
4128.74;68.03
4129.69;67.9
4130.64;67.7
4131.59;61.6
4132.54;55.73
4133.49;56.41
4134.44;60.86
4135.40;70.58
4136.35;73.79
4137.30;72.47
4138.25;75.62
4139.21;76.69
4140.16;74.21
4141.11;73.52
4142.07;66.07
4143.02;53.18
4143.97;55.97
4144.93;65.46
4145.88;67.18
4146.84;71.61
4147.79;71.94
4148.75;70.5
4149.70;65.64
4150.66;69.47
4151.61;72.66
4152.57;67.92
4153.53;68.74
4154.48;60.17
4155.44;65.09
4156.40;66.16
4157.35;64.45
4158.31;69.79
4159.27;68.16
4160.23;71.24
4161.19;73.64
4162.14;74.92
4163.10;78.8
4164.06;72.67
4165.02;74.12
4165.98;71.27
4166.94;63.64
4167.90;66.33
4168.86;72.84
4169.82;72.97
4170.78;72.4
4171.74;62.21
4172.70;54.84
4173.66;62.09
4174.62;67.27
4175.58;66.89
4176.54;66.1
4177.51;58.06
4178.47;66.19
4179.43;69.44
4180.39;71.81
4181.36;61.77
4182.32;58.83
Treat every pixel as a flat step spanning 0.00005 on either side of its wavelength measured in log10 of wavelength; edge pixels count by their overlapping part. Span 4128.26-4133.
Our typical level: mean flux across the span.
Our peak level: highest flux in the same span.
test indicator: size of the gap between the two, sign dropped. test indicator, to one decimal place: 3.8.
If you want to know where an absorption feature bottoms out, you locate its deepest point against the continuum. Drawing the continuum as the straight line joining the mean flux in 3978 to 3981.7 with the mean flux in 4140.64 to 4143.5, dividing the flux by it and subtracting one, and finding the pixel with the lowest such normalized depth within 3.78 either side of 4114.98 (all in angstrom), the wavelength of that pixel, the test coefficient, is 4118.29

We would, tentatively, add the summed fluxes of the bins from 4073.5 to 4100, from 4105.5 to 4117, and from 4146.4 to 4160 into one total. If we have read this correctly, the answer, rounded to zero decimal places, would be 3707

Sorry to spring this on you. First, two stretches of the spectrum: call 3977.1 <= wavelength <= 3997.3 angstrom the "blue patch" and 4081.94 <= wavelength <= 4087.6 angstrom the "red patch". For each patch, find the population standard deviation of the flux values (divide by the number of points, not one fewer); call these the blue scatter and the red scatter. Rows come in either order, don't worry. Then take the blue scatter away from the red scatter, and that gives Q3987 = 2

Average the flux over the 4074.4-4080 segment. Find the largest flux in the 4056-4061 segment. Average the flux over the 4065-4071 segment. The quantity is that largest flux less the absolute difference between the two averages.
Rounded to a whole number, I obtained 67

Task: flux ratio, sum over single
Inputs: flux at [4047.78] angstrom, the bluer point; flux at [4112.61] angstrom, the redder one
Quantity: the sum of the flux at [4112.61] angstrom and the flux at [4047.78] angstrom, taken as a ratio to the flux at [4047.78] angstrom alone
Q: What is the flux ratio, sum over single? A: 2.03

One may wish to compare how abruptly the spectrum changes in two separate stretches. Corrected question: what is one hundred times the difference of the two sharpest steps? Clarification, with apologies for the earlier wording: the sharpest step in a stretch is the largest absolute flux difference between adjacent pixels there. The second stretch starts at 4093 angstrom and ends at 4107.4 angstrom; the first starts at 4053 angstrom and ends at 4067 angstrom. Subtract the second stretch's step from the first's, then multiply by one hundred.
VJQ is -67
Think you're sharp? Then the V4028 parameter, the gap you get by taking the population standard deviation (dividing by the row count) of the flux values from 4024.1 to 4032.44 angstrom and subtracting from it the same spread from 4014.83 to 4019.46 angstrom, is 4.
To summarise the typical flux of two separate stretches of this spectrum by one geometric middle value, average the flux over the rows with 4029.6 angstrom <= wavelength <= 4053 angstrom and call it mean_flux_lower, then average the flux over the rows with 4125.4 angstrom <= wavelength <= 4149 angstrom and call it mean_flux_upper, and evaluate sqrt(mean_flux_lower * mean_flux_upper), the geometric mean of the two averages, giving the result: 64.6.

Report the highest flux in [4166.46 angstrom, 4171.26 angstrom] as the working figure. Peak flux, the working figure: 72.97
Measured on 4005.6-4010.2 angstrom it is 68.24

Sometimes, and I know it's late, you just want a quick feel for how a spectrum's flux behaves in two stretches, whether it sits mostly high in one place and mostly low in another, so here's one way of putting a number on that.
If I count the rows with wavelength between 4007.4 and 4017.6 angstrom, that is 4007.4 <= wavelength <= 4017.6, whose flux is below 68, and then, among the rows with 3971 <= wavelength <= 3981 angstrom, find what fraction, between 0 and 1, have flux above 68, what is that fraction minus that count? -10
